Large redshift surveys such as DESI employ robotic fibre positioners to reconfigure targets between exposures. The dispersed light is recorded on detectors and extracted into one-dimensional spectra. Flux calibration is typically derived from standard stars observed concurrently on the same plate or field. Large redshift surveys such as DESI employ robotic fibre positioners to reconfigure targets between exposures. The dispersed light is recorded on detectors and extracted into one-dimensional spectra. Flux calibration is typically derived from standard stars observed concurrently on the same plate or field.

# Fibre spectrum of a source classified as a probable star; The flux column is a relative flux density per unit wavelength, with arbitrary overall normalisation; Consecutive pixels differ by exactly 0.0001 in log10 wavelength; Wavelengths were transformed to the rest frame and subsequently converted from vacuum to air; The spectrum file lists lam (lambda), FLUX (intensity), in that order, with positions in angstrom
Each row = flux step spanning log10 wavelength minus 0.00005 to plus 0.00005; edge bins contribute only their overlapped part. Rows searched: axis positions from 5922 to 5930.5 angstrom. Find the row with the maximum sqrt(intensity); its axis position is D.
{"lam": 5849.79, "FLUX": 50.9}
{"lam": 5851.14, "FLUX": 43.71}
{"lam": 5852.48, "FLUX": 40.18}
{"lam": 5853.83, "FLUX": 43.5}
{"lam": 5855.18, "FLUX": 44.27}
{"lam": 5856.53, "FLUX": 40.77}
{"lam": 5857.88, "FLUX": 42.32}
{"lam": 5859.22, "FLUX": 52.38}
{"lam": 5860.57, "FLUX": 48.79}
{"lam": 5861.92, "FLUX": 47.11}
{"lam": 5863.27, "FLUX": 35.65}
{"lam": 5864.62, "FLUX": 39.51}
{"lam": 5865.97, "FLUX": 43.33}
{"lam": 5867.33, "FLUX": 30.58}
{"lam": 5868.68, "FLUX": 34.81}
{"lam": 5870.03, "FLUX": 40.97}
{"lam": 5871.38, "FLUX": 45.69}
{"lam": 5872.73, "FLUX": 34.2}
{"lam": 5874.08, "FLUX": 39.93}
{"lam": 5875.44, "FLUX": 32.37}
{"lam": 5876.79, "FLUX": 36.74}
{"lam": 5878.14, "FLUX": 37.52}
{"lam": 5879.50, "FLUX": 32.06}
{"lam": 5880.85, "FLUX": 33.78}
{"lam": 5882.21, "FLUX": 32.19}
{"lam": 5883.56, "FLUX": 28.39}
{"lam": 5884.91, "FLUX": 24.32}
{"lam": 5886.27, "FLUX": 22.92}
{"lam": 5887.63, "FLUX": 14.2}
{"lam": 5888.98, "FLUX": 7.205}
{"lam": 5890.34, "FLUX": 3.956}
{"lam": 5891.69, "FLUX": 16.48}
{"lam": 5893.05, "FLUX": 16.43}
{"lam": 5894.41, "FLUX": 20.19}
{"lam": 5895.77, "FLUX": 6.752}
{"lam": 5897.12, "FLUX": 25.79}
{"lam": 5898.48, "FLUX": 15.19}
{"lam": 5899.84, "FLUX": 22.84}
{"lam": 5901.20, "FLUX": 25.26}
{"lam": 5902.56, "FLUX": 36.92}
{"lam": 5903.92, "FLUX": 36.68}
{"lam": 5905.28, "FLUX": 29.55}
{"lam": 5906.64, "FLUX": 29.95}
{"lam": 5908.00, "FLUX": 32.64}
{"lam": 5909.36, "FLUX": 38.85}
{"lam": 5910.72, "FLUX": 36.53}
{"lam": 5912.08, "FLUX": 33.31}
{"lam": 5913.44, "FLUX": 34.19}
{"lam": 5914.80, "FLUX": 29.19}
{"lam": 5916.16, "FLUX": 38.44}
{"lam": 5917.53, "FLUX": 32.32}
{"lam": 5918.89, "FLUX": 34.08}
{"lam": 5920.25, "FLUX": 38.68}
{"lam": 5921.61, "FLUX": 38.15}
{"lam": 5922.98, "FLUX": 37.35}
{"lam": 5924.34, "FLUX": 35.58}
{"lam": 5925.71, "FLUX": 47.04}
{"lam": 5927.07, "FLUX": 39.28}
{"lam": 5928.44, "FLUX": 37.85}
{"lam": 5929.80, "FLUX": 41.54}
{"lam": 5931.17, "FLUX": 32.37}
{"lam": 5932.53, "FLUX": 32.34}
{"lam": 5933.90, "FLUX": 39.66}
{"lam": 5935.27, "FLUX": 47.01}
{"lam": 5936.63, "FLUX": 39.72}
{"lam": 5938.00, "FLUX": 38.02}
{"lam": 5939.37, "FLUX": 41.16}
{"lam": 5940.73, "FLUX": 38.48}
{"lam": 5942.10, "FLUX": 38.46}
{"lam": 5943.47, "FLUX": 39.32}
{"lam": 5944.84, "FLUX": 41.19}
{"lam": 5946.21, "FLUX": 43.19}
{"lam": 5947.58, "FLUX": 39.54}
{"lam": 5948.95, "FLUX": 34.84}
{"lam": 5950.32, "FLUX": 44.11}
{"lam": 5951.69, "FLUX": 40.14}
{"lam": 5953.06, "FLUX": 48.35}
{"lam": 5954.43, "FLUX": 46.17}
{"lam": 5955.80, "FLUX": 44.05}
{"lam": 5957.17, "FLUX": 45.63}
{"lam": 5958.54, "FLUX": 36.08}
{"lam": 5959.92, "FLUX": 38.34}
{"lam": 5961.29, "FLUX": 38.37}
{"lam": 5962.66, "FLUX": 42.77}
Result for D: 5925.71 angstrom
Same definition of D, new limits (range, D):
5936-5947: 5946.21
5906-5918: 5909.36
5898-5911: 5909.36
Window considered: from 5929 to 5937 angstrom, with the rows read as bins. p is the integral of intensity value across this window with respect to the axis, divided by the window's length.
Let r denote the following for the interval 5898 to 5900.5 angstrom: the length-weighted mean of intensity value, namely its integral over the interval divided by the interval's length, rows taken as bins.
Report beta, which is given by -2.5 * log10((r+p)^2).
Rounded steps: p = 39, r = 19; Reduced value -8.8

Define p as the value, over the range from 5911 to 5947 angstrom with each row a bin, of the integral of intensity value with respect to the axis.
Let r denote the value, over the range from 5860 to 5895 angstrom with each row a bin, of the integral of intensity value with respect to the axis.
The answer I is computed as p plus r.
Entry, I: 2442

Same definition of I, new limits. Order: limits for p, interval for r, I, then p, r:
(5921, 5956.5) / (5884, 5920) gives 2353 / 1427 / 927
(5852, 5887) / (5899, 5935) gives 2585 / 1323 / 1263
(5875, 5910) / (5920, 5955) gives 2284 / 885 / 1399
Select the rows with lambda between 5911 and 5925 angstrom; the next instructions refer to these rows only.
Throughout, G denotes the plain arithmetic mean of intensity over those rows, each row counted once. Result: 35.1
